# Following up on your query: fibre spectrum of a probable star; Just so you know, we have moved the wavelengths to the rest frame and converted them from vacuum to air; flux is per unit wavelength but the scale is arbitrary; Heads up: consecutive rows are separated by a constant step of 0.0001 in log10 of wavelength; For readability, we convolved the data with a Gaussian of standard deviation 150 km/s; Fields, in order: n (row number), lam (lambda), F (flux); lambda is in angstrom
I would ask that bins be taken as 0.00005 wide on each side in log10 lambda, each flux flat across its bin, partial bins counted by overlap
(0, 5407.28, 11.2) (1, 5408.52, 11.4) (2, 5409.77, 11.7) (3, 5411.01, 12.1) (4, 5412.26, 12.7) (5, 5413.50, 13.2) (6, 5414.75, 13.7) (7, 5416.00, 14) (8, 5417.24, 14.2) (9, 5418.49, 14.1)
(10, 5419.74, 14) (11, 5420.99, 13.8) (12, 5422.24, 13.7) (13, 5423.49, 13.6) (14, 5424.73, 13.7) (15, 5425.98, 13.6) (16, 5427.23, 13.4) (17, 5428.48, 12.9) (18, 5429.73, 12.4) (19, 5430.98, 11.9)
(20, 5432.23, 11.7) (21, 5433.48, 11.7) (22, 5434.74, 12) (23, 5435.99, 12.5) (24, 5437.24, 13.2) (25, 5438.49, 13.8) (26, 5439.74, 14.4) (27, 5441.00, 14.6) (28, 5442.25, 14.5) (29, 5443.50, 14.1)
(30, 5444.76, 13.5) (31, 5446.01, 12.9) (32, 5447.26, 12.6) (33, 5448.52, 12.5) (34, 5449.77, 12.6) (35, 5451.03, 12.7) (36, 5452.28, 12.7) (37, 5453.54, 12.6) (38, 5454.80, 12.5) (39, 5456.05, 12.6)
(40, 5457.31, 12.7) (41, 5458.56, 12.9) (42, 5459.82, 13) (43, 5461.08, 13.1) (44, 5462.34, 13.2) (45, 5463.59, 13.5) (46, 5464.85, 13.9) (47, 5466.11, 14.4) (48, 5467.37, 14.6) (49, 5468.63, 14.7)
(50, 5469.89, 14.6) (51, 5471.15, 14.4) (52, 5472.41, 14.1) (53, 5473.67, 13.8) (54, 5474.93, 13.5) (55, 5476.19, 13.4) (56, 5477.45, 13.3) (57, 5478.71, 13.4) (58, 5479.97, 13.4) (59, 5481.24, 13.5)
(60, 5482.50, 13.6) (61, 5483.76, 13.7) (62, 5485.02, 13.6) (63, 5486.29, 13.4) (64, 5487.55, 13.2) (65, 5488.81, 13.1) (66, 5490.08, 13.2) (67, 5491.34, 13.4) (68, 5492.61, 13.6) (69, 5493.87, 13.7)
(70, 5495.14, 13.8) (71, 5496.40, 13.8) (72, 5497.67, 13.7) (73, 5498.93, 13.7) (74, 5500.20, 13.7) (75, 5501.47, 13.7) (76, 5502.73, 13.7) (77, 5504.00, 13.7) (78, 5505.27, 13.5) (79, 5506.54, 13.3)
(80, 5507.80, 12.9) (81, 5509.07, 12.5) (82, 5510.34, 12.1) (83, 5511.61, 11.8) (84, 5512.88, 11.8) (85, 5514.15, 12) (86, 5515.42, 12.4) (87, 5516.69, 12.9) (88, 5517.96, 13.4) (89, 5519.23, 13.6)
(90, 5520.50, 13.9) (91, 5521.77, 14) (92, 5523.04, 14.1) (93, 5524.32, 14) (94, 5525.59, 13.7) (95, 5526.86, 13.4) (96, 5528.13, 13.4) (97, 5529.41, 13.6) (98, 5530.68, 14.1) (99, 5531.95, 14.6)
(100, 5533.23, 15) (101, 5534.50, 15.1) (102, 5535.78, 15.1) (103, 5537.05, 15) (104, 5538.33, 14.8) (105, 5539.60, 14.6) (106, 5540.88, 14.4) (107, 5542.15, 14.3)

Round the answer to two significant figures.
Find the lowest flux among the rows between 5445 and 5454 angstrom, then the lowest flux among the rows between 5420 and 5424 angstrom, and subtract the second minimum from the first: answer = -1.1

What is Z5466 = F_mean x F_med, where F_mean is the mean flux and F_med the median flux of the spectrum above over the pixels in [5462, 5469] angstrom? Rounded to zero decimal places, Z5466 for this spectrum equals 199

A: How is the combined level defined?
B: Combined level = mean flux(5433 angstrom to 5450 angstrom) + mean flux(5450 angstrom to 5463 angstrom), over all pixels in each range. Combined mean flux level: 26.0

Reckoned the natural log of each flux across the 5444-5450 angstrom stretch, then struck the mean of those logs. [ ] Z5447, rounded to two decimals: 2.55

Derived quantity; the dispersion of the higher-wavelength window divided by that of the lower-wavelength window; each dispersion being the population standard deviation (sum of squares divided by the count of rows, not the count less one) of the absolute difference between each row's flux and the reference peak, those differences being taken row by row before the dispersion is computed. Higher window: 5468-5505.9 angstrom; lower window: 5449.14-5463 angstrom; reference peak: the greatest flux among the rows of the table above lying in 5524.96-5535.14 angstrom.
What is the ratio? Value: 1.7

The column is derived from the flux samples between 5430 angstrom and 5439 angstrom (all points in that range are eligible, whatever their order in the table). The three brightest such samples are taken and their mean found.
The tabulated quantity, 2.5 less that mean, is -10.7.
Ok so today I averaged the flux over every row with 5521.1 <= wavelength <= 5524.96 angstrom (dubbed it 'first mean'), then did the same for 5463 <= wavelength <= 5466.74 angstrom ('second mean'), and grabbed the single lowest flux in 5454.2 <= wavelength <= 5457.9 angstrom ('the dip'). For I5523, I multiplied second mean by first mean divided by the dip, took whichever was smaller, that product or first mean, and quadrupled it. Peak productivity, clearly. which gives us 56.1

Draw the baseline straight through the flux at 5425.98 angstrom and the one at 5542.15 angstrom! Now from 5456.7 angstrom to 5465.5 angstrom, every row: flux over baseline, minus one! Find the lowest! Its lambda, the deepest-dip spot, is 5457.31 angstrom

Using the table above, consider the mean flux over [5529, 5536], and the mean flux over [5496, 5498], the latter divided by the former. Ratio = 0.94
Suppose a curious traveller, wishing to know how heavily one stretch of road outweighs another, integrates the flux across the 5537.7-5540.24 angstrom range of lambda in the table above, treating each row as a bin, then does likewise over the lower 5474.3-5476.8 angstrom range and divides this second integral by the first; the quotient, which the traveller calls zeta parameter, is 0.90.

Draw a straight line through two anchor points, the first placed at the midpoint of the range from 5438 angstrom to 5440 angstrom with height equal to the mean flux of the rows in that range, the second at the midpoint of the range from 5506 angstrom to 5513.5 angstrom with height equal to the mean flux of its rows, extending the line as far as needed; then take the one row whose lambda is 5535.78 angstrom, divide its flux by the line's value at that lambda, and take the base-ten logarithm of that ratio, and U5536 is 0.11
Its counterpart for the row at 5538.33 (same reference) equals 0.10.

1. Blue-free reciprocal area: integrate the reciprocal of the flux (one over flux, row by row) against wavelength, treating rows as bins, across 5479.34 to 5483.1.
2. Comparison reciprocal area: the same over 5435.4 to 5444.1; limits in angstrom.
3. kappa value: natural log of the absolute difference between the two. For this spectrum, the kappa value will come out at -1.0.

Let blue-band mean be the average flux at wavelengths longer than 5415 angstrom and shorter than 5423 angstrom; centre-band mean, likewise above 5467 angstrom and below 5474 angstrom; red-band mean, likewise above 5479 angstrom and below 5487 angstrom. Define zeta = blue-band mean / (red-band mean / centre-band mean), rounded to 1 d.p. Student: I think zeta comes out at 14.8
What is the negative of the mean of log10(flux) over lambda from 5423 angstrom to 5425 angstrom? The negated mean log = -1.14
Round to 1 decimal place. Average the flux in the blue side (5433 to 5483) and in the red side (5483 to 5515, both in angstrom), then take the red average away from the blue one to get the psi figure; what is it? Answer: 0.2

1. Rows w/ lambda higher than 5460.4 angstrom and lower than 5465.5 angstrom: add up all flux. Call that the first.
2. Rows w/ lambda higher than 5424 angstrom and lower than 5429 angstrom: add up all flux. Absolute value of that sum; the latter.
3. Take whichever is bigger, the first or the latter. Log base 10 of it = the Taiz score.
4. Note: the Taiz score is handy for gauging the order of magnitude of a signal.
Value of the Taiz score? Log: 1.73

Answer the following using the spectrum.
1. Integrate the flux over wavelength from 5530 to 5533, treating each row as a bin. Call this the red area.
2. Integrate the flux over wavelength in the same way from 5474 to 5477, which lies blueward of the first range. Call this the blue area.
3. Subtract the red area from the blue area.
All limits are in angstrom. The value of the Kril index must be -3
